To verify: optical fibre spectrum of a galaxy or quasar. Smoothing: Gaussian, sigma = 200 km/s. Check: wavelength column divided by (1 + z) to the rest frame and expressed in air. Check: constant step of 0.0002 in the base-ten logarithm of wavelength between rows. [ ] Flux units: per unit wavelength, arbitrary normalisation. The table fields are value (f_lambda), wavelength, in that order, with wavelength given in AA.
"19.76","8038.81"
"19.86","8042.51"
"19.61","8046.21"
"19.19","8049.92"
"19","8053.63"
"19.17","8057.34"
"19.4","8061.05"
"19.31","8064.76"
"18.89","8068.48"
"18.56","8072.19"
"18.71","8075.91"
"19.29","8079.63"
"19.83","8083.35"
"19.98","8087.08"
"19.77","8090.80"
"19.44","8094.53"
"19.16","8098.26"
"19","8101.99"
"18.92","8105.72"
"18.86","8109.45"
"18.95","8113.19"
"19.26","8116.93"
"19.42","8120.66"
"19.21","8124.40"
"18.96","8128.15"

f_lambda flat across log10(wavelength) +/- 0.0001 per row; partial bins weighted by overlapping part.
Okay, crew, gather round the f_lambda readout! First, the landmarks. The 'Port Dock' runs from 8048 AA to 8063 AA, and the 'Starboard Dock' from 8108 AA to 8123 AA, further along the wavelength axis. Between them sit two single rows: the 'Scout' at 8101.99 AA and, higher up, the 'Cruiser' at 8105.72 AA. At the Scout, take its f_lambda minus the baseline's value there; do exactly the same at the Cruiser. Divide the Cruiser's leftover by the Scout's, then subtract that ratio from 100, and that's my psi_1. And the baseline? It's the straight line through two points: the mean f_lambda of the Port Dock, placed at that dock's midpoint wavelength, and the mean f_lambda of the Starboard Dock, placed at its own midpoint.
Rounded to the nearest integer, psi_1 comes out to 98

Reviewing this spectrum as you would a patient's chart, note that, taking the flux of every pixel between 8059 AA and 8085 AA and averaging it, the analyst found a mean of 19.1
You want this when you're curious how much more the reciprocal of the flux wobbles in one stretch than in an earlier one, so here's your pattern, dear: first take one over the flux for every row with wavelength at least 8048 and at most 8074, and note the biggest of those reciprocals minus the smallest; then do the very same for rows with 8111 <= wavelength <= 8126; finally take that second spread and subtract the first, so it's -0.0011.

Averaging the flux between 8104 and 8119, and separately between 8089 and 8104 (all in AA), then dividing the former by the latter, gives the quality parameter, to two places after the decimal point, 0.98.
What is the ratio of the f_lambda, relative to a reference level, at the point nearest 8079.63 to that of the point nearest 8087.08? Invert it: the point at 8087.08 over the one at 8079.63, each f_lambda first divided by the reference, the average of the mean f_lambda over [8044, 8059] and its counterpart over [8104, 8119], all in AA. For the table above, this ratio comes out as 1.036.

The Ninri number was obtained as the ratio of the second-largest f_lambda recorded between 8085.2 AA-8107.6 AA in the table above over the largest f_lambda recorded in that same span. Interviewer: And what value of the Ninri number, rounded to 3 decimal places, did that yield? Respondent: 0.989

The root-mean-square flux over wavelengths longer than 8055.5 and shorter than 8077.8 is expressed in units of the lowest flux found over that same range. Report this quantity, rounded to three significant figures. 1.02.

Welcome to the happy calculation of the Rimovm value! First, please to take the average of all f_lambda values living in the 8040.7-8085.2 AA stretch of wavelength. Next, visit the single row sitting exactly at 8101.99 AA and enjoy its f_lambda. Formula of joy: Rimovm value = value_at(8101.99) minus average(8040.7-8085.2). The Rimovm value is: -0.2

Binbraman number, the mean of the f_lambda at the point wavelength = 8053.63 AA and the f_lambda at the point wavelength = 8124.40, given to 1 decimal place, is 19.1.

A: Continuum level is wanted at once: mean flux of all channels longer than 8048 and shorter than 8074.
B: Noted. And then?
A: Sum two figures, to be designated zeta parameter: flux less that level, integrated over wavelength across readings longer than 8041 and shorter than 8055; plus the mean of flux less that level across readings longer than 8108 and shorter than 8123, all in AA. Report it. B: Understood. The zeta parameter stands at 5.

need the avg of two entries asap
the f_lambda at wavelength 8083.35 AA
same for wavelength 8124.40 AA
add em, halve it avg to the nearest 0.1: 19.5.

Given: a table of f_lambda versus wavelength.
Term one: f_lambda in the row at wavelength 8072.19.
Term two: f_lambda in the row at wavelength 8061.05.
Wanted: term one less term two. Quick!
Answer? -0.8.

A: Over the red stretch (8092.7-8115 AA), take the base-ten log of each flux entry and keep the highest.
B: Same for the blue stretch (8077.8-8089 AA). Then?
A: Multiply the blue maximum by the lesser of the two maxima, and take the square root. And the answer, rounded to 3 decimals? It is 1.295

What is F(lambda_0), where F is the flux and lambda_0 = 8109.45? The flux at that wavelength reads 18.86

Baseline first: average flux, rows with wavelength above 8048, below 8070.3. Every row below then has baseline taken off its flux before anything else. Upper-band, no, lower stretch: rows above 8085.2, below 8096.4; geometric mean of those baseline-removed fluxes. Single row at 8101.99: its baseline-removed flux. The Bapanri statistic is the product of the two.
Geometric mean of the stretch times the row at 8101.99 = -0.08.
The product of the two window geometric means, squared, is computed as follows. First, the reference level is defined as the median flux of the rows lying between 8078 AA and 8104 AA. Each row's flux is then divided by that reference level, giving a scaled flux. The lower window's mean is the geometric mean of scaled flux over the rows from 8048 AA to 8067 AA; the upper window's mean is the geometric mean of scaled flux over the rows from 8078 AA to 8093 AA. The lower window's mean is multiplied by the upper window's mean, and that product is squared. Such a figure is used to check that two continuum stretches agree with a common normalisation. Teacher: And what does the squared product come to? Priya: 1.00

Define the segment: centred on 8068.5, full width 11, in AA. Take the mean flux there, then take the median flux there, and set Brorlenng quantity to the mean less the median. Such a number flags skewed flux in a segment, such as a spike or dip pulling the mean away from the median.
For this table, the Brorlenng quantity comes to 0.030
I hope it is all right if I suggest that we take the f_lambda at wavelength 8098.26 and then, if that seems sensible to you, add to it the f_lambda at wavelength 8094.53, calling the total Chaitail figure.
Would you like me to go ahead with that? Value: 38.60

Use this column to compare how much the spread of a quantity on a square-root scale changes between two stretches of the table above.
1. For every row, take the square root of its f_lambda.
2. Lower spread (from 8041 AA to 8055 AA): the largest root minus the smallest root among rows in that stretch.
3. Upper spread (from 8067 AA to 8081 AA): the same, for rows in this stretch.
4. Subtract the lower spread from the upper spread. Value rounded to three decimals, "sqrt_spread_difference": -0.014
